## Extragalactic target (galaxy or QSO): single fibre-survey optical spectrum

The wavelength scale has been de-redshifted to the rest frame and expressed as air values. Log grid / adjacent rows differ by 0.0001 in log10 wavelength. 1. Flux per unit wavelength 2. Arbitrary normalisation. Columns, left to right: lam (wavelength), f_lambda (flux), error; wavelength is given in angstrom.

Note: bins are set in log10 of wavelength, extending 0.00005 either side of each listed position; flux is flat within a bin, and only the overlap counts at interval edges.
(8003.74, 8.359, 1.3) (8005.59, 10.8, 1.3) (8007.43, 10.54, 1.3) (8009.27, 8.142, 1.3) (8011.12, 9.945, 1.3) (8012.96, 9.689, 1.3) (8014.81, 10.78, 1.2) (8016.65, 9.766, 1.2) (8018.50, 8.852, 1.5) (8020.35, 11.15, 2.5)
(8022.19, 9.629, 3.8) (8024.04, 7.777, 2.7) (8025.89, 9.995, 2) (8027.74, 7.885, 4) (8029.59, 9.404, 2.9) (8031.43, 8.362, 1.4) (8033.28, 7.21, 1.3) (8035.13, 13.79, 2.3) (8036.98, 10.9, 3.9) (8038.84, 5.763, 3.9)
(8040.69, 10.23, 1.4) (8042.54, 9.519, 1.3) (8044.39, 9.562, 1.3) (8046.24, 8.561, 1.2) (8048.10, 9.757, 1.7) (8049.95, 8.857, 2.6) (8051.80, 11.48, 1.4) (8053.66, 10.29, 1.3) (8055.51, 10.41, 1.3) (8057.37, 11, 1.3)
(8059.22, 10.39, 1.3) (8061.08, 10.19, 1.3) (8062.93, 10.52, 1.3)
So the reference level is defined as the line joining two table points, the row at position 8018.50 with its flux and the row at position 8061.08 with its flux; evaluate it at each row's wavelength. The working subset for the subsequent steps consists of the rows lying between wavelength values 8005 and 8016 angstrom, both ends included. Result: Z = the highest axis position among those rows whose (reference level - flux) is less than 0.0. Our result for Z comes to 8014.81 angstrom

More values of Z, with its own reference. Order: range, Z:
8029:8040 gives 8036.98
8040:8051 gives 8040.69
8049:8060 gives 8059.22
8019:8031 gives 8029.59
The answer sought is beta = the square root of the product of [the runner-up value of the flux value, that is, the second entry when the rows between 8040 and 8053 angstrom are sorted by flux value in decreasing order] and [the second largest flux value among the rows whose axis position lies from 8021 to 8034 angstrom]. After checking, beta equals 9.9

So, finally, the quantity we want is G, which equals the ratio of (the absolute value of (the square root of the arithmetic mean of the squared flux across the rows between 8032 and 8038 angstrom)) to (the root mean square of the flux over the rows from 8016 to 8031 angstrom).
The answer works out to 1.17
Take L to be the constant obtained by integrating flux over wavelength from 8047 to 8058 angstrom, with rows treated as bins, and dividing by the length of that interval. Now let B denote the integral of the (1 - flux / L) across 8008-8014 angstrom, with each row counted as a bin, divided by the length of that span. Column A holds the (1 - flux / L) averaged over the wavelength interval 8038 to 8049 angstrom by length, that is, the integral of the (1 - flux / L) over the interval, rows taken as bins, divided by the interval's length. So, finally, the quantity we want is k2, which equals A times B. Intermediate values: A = 0.129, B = 0.09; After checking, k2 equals 0.0112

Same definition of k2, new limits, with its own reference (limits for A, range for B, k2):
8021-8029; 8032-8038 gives -0.0023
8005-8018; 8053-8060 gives -0.0010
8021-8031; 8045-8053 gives 0.0069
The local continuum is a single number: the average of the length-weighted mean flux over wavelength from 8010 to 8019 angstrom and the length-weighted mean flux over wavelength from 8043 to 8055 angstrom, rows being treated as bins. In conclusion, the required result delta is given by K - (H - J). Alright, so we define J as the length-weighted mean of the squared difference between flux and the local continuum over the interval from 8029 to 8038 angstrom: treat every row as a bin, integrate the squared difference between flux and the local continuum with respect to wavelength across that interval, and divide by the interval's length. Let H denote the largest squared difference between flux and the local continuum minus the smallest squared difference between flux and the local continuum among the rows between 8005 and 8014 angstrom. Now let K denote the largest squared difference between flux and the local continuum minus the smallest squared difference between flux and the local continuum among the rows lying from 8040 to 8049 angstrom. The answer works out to 4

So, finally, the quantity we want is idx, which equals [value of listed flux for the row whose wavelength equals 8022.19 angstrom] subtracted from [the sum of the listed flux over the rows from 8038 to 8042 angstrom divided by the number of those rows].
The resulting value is -1.6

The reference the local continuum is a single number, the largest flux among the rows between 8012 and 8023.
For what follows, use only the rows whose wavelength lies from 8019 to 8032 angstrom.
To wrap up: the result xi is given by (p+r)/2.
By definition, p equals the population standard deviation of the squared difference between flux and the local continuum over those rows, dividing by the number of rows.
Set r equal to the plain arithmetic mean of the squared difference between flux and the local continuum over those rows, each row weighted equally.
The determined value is 5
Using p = 4.3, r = 5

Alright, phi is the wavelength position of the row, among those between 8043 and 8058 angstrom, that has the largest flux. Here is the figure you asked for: 8051.80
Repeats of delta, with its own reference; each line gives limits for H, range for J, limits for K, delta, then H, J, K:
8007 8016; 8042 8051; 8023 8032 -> 2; 2.71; 0.55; 4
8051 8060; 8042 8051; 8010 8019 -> -1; 2.61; 0.55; 1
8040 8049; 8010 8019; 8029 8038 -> 15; 1.51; 0.41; 16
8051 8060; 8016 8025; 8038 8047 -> 15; 2.61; 1.40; 16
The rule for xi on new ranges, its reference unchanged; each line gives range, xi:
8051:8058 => 0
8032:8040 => 12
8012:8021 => 2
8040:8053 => 3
